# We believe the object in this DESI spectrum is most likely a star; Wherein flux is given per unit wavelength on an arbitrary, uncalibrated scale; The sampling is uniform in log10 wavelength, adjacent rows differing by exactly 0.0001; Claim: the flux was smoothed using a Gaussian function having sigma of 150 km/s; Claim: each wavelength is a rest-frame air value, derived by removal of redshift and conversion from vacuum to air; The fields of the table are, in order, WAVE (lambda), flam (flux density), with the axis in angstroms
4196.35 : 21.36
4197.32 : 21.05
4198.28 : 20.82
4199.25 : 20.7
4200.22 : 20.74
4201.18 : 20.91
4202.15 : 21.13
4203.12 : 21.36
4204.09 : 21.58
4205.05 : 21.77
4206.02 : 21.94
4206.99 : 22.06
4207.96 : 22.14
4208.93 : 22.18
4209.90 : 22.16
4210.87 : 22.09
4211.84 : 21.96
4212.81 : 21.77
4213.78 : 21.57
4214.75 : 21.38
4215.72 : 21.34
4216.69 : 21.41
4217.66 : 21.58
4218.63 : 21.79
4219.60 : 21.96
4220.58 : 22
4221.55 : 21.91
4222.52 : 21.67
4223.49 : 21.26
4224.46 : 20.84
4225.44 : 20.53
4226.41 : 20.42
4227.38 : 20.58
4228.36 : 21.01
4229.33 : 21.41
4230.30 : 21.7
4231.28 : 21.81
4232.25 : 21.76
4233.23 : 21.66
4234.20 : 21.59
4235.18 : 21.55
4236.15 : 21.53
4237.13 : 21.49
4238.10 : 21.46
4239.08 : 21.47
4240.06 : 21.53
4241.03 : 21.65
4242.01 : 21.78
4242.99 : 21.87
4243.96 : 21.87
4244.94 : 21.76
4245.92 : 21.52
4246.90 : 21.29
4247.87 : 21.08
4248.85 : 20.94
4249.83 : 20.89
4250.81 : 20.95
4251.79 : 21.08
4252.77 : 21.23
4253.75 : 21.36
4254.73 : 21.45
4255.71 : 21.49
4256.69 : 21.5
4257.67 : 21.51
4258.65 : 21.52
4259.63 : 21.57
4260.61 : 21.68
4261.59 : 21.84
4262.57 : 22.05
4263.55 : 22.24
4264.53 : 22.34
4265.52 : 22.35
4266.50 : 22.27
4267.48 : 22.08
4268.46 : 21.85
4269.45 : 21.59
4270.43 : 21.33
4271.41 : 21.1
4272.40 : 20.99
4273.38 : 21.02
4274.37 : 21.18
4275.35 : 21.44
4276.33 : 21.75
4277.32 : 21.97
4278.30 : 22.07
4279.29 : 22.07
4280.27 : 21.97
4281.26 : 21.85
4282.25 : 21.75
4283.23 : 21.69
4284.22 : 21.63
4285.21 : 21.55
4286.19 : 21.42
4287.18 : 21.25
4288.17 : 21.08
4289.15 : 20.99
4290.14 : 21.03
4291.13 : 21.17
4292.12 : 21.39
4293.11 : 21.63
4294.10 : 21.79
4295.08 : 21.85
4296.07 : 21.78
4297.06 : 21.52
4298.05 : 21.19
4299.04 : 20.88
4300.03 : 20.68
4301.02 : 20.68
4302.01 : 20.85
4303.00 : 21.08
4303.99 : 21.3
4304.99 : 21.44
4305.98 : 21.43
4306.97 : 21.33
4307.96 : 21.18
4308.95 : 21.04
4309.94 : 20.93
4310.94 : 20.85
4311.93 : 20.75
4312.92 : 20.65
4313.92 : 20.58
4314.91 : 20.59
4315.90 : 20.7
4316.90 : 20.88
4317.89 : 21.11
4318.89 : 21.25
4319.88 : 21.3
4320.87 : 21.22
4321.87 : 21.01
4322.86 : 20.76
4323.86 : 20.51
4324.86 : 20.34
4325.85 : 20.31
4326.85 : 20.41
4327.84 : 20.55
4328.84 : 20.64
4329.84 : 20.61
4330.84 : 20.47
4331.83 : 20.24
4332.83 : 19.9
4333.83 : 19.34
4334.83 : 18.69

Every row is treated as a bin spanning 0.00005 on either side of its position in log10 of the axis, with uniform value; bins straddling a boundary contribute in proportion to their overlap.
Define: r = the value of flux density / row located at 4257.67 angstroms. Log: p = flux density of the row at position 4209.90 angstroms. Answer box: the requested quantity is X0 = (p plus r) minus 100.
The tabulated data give -56.3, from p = 22.16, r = 21.51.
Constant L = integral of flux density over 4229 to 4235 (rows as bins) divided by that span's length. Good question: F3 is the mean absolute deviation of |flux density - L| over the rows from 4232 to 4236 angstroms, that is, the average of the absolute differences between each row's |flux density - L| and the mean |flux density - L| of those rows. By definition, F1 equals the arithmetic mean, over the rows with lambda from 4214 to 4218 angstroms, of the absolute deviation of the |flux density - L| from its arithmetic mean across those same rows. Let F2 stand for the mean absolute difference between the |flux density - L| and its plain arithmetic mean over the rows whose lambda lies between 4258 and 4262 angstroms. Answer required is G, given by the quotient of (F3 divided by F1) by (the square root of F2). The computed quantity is 2.0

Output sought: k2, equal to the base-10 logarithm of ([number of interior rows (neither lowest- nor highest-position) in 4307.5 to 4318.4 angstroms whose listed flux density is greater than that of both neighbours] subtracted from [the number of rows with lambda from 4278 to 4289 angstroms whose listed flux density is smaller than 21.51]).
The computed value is 0.5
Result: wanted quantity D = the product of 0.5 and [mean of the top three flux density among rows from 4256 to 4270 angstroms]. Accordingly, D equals 11.2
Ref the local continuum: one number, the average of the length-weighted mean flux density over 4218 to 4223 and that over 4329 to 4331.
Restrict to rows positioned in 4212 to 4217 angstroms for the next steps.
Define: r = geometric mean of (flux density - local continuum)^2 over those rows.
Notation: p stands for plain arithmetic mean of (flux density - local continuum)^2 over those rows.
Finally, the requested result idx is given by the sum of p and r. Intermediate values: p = 0.12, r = 0.08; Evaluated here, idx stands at 0.20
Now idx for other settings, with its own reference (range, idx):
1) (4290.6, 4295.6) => 0.26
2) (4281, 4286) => 0.53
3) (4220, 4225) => 0.46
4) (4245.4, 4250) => 0.09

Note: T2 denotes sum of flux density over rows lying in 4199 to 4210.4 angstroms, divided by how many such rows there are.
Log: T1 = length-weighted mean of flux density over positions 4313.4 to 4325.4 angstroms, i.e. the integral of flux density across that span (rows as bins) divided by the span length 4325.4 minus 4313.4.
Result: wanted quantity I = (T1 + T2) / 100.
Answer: 0.424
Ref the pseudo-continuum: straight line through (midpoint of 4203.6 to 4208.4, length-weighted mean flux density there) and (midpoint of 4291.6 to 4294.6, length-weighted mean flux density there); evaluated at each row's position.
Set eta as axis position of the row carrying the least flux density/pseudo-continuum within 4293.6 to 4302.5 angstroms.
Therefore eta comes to 4300.03 angstroms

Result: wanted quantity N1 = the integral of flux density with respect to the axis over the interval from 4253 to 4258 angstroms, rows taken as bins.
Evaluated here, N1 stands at 107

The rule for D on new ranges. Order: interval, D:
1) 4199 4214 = 11.1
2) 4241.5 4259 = 10.9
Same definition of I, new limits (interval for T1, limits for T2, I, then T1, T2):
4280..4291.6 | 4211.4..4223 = 0.431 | 21.4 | 21.7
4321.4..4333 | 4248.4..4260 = 0.418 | 20.5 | 21.3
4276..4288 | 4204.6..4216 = 0.436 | 21.7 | 21.9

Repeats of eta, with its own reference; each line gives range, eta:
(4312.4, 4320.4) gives 4313.92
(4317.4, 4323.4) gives 4322.86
